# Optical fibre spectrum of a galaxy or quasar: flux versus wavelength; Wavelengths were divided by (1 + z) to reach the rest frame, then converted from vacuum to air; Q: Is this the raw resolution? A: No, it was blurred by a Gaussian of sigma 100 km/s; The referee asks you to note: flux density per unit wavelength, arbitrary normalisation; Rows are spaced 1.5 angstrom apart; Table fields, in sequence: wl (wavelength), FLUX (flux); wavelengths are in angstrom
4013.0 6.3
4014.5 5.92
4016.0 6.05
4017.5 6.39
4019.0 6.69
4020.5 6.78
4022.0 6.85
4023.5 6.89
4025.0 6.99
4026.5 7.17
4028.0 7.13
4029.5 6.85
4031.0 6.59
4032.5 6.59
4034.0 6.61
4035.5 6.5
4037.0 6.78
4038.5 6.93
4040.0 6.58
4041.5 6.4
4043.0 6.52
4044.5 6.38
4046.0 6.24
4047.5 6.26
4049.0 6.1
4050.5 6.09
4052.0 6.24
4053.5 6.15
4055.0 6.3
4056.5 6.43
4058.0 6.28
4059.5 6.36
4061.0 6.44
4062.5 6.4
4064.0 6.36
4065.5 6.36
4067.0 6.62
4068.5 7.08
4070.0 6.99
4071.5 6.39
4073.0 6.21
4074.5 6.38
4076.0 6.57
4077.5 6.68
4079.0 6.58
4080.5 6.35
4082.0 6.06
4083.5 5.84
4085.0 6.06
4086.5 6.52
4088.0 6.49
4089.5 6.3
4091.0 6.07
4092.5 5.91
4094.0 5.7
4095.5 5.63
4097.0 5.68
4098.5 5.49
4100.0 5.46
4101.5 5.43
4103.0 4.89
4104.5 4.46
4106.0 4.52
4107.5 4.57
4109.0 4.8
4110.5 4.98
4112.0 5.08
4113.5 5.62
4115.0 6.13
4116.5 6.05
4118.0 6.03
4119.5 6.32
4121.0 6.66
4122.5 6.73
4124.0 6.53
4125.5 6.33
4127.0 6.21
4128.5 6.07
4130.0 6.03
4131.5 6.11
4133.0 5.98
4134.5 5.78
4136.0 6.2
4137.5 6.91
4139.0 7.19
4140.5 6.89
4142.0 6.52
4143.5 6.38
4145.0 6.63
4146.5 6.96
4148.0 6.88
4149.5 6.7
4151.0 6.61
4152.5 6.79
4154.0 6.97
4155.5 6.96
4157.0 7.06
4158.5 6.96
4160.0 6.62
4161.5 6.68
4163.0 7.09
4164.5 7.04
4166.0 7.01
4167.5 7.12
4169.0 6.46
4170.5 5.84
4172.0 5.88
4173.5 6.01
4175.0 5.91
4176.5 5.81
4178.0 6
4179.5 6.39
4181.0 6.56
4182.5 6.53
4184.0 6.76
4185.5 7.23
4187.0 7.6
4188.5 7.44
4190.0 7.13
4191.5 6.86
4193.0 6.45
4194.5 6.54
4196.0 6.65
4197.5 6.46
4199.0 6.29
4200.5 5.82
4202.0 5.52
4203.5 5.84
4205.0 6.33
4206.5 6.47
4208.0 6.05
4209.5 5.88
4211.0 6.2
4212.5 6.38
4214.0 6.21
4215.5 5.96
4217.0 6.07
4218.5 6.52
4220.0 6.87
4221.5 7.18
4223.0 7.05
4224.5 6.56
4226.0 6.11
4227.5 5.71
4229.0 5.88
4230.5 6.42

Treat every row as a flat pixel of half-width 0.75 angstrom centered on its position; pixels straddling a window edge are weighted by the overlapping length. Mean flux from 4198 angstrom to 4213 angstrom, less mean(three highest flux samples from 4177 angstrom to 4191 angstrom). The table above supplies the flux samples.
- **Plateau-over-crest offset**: -1.3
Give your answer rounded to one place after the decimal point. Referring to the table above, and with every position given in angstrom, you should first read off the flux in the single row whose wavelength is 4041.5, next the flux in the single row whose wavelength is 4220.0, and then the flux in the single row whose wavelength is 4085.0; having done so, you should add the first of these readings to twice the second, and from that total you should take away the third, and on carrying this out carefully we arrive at 14.1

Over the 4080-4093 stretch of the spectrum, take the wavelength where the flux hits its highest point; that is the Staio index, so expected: 4086.5 angstrom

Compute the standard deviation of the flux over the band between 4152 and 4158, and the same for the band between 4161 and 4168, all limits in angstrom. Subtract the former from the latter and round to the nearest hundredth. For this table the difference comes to 0.06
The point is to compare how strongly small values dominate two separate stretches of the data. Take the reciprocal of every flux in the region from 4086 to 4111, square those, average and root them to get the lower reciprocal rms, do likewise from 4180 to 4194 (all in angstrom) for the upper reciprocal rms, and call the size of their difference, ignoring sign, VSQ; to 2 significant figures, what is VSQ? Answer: 0.043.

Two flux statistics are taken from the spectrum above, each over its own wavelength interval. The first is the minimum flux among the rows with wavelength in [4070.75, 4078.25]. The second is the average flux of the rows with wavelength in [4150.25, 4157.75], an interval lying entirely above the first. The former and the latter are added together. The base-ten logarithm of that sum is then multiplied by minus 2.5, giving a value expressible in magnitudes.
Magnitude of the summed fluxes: -2.79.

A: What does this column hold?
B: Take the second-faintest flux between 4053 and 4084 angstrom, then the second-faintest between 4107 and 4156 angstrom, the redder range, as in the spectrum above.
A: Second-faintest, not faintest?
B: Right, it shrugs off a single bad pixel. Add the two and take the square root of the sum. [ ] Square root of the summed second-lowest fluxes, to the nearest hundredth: 3.30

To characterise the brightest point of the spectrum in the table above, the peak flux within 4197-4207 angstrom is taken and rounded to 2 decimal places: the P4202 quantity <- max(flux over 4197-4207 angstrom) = 6.47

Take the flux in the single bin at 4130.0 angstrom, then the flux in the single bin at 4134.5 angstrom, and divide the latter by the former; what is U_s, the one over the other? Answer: 0.96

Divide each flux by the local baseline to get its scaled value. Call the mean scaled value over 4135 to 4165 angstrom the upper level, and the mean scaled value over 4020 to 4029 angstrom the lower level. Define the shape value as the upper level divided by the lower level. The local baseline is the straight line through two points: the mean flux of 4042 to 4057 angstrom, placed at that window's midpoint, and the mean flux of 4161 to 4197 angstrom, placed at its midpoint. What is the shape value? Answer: 0.92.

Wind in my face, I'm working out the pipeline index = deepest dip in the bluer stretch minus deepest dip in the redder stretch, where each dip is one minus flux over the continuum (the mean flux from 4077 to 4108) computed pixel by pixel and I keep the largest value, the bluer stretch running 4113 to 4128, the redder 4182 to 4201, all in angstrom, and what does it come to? 0.03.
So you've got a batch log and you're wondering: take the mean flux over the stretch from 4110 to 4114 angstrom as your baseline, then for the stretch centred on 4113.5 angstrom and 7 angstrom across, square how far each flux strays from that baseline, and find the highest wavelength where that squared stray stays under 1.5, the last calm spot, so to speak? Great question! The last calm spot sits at 4116.5 angstrom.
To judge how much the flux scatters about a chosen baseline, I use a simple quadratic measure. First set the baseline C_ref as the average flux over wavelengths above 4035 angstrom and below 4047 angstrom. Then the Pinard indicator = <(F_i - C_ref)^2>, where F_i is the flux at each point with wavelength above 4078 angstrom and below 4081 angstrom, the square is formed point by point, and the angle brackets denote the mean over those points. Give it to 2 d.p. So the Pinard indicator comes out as 0.02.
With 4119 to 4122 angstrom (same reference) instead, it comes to 0.03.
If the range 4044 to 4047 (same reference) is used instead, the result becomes 0.06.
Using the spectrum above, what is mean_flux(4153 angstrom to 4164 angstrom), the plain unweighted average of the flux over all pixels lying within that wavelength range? 6.91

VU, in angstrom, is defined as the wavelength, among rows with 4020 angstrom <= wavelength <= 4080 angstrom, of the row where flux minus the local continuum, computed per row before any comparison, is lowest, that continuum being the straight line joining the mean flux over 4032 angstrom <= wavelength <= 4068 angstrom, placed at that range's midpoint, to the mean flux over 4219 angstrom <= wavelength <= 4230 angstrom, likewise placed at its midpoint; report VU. 4050.5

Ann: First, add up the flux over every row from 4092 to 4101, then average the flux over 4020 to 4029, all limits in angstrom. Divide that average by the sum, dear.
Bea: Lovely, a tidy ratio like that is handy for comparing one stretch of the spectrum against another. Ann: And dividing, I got 0.206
